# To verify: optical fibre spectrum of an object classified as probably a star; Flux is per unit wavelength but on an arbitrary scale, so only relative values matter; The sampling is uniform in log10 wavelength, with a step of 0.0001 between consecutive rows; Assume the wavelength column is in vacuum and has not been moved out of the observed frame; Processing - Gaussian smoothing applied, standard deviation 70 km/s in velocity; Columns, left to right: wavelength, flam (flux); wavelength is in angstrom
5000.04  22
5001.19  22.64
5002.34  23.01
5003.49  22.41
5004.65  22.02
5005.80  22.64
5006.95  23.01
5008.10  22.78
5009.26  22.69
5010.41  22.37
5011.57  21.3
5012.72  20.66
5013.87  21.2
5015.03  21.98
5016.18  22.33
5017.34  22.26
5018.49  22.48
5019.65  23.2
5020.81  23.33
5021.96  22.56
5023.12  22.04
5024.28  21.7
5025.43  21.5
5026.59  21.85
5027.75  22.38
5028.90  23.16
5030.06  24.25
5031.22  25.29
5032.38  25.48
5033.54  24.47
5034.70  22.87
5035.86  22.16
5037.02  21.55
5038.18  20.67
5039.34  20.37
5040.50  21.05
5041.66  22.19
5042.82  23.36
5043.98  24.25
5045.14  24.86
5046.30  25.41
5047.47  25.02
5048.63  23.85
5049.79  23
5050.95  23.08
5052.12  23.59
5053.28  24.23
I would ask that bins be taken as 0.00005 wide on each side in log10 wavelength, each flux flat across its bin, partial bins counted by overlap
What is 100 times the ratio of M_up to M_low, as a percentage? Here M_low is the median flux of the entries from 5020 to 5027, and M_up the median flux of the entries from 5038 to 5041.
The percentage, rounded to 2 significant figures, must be 94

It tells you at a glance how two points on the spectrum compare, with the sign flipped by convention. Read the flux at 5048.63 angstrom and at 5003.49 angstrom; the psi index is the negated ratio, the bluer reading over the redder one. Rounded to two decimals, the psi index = -0.94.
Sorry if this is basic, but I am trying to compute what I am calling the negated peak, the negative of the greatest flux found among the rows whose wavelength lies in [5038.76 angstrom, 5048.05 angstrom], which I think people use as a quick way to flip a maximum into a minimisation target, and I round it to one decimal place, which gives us -25.4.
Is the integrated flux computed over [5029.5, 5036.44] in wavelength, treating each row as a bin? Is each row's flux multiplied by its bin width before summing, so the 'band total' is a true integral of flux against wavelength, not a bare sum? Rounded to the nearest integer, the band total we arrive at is 167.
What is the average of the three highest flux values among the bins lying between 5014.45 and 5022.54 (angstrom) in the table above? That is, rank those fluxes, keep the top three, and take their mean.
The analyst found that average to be 23.0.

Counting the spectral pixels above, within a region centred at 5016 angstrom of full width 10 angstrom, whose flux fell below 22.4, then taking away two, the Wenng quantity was 4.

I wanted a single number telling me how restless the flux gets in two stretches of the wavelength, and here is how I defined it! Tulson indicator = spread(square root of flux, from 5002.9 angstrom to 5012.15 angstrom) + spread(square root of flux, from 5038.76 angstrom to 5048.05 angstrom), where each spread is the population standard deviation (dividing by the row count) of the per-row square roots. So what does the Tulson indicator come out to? 0.24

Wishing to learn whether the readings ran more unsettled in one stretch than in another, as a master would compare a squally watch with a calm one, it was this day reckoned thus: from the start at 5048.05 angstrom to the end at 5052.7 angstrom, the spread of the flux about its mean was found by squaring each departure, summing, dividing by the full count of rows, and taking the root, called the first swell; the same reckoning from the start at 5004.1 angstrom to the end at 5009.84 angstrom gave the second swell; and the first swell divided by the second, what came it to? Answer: 1.1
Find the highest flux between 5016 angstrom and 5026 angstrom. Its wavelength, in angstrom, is 5020.81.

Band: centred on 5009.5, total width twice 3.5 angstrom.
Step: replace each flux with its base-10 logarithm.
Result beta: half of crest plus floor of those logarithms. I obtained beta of 1.34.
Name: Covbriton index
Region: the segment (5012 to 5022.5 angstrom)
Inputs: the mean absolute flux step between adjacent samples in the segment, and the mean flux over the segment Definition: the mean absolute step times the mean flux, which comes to 10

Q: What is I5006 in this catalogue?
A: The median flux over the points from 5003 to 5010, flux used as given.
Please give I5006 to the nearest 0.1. 22.7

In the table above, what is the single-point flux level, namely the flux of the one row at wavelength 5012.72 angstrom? 20.66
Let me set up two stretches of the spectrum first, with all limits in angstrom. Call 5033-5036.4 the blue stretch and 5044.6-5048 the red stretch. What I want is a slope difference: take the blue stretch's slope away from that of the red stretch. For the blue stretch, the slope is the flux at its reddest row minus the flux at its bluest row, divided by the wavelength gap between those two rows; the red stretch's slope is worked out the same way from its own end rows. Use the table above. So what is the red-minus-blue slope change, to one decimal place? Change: 1.1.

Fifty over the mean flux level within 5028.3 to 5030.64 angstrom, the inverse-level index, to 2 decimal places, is 2.11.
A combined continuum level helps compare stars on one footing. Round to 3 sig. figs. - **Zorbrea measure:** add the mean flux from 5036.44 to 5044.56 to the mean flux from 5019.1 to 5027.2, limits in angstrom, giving 44.2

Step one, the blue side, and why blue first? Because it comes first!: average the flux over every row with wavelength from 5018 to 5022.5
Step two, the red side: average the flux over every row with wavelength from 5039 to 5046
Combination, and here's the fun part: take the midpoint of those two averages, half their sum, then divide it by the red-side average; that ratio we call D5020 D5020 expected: 1.00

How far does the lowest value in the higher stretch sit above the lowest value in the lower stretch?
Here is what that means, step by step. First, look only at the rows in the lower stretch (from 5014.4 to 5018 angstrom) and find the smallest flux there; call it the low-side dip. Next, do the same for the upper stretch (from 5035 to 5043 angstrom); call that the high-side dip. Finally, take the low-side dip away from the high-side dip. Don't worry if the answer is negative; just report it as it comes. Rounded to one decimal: -1.6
